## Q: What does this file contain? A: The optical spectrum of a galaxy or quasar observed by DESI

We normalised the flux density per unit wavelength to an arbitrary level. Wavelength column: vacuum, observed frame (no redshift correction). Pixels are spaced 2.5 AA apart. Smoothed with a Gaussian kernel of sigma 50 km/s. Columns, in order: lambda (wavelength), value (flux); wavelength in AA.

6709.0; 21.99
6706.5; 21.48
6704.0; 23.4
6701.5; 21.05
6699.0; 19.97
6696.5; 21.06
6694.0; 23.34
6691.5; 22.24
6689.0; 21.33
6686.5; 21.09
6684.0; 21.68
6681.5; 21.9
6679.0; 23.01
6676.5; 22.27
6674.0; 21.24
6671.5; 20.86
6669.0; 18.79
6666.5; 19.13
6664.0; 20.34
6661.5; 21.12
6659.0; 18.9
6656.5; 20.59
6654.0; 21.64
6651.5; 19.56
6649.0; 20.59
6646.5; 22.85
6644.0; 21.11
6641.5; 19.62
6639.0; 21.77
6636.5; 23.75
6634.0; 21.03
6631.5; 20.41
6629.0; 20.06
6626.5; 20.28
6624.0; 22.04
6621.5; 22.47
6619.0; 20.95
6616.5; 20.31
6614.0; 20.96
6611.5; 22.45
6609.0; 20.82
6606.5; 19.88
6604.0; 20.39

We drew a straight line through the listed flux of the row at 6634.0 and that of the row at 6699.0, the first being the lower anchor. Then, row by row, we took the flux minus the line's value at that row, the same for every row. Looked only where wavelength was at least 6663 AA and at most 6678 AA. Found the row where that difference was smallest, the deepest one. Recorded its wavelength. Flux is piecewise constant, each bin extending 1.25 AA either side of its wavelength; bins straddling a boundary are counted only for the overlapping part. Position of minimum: 6669.0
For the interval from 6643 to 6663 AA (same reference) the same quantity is 6659.0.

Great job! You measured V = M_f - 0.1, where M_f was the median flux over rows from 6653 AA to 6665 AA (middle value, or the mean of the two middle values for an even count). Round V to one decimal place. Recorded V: 20.5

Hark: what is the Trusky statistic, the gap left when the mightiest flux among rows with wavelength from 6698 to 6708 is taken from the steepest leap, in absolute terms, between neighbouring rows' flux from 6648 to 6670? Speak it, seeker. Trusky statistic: -21.2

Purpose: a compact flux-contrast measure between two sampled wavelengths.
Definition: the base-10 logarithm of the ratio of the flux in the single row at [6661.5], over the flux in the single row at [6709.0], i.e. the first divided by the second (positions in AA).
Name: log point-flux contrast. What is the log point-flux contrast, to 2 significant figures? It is -0.018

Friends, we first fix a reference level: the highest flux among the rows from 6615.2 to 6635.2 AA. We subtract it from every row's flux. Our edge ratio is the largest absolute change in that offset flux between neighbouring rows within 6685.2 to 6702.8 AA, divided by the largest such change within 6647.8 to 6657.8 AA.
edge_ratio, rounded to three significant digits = 1.10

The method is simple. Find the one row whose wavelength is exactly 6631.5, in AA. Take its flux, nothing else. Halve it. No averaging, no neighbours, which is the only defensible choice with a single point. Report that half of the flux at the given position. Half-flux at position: 10.2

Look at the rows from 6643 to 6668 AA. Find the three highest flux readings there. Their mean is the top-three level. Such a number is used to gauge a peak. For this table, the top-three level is 21.9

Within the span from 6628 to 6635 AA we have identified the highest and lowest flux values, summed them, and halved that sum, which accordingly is 20.5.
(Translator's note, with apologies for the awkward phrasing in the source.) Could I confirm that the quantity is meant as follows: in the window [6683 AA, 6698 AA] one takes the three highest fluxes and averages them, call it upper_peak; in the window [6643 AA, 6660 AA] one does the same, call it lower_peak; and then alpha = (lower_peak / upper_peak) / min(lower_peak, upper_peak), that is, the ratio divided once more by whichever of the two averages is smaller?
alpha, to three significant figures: 0.0446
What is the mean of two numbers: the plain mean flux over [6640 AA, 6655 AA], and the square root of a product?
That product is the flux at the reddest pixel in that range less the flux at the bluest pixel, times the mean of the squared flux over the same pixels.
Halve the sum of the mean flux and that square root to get 25.3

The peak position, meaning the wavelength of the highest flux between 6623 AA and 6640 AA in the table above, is 6636.5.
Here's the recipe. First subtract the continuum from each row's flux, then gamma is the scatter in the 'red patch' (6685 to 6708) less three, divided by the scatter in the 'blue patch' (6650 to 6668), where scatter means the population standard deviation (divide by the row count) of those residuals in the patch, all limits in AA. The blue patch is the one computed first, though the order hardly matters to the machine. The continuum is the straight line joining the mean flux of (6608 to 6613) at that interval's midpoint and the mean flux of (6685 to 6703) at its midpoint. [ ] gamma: -2.04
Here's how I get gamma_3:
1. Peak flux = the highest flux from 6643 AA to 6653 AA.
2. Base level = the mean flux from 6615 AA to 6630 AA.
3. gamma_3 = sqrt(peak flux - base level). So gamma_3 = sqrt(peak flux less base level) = 1.35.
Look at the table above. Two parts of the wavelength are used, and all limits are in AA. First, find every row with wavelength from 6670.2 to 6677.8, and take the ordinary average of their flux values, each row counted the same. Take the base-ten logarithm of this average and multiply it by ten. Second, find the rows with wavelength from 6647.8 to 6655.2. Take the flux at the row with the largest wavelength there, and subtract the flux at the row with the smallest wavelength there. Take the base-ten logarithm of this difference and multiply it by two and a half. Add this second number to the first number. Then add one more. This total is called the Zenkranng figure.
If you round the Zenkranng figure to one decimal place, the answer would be 14.4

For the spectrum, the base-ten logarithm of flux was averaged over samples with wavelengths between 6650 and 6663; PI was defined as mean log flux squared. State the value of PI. 1.712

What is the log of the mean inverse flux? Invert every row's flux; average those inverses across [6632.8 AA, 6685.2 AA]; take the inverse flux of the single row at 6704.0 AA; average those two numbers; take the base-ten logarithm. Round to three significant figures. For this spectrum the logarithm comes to -1.34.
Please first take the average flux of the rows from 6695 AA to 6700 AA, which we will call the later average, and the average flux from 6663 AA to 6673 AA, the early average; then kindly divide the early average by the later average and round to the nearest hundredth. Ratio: 0.96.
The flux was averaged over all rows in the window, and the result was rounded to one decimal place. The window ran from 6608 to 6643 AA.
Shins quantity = 21.2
